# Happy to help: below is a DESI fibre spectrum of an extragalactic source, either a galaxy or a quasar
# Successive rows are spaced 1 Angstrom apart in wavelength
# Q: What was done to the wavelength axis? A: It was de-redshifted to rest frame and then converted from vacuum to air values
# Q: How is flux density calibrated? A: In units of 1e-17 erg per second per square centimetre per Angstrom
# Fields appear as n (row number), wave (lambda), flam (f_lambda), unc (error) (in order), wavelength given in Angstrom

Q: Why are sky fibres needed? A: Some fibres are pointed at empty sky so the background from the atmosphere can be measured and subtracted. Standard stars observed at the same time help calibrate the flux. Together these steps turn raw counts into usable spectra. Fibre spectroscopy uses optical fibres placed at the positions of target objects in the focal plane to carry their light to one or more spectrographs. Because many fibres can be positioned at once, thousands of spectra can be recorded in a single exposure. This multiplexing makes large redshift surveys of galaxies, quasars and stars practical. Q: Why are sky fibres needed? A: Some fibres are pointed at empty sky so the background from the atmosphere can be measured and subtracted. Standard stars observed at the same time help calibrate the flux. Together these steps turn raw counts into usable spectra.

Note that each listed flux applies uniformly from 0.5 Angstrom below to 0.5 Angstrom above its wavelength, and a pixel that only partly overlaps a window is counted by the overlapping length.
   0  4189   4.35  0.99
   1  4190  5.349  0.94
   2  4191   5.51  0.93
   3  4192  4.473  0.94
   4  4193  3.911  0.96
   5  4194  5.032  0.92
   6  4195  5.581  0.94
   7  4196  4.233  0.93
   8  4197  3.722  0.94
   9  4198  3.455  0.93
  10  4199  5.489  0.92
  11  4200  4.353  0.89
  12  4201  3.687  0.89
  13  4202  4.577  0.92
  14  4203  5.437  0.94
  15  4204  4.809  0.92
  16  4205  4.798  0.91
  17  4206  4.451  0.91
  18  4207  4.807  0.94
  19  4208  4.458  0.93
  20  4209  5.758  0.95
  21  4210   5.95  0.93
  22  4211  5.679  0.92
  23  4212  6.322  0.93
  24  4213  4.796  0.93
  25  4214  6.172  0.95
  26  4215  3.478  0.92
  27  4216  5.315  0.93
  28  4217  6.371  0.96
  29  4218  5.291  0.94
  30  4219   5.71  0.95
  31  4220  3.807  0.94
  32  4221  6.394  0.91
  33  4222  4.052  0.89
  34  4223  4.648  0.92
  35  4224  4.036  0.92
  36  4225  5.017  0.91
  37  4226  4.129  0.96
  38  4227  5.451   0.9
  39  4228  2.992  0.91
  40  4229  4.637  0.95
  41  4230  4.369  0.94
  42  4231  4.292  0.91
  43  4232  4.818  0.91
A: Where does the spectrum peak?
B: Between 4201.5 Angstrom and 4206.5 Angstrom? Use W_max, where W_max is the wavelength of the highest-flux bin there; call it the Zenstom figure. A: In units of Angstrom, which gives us 4203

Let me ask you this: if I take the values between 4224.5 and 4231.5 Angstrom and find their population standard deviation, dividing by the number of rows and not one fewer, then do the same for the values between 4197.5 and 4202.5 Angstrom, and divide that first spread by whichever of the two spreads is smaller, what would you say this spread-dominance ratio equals 1.00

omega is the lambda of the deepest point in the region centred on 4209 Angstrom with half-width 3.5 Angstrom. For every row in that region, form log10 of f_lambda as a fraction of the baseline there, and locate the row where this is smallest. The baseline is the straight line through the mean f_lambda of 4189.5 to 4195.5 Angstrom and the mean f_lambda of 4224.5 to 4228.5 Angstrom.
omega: 4206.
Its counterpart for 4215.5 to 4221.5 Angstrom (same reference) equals 4220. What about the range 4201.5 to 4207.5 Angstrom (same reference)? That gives 4206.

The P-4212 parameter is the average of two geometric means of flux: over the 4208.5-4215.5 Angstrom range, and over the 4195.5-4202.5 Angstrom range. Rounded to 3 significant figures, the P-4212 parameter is 4.76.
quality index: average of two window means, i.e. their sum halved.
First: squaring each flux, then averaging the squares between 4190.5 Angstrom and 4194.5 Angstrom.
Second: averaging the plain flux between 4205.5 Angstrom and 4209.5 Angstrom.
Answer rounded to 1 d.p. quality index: 13.8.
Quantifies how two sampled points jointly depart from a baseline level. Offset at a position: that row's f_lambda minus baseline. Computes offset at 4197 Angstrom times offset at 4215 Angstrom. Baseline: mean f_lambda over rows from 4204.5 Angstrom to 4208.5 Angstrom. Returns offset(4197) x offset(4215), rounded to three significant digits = 1.04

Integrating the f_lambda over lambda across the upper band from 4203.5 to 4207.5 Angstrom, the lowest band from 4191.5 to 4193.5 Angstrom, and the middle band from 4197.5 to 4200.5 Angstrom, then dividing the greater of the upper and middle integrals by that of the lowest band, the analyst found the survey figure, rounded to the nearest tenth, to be 2.3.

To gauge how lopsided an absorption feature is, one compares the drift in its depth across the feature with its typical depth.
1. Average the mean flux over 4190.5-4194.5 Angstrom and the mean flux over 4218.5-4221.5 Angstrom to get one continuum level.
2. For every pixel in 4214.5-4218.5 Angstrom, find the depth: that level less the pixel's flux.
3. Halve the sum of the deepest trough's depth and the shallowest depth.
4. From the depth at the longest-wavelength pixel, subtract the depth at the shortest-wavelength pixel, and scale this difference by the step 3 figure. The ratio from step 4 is -19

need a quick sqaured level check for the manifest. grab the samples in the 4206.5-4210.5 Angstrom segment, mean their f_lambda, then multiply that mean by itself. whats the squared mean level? 27.5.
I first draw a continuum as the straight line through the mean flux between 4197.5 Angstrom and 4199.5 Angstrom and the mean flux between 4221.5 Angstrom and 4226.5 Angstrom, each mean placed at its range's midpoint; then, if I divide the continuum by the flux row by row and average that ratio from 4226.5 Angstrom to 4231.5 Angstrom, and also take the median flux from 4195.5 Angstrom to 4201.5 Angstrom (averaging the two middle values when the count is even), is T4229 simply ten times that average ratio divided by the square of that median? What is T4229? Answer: 0.66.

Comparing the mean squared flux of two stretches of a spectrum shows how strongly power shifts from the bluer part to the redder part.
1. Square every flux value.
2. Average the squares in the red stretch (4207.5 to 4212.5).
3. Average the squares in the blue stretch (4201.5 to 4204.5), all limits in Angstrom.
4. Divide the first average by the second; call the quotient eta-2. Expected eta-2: 1.3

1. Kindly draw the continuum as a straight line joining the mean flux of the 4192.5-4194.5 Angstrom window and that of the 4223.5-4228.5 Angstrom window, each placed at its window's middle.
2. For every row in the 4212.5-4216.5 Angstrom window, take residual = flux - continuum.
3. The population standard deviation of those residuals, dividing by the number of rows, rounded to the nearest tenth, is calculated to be 1.0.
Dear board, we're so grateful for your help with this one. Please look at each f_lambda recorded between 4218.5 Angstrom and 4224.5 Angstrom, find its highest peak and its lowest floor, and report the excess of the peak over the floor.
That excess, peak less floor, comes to 2.6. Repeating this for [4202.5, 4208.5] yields 1.0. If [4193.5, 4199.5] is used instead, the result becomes 2.1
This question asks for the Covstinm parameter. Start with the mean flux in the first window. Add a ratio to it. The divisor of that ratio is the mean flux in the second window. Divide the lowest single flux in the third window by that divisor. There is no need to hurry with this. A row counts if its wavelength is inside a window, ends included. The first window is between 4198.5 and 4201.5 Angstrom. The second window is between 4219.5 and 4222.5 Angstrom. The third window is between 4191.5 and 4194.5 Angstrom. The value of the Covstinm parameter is 5.33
